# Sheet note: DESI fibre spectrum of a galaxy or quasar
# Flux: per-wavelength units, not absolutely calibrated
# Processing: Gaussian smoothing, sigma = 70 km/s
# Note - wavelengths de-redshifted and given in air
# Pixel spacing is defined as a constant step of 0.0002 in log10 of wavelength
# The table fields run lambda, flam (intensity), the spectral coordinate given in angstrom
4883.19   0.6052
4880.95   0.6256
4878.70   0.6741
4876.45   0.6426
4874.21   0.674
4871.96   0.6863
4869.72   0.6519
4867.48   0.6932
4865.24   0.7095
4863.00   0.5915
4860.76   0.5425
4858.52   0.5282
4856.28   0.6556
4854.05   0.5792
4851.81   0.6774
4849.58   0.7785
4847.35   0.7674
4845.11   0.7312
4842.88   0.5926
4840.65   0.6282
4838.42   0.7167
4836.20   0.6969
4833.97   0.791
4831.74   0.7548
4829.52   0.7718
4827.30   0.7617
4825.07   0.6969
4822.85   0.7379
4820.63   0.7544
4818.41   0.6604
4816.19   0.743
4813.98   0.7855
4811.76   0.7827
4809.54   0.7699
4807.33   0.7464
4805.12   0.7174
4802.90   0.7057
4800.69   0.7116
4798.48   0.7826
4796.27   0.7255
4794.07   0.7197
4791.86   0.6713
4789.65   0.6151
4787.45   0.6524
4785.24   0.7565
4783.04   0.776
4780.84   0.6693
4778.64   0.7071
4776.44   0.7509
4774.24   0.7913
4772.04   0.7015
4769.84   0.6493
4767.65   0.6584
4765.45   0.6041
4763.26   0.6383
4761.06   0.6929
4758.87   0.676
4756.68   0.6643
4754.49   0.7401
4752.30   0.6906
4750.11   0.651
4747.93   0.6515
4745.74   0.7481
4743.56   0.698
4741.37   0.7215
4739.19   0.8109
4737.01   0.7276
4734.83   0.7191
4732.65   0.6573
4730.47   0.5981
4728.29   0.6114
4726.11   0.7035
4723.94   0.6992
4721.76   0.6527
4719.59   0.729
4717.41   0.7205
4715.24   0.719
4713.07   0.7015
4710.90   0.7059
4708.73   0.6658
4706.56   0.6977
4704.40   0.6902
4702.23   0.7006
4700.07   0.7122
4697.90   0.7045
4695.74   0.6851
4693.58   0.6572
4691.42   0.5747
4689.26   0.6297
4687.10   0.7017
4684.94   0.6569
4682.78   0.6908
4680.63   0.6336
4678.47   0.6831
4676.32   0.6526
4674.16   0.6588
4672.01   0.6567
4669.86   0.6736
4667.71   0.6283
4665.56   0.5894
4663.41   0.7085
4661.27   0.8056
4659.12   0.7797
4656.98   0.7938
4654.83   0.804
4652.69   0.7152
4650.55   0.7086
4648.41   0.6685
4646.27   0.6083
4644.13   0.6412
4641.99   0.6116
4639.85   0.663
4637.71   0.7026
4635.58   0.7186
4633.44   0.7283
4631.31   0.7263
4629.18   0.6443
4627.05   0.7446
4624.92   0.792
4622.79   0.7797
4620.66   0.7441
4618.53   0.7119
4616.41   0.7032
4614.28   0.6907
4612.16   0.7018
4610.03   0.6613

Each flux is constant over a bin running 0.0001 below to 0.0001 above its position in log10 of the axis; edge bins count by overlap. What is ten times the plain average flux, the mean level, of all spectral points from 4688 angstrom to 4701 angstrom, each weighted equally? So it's 6.61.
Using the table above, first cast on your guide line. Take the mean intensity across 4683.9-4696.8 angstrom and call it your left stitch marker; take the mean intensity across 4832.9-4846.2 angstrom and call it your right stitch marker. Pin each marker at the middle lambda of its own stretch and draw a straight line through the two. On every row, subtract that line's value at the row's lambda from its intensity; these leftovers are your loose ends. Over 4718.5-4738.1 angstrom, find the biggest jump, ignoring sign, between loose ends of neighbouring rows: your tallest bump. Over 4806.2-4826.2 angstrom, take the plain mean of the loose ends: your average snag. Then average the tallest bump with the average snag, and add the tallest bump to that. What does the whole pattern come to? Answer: 0.167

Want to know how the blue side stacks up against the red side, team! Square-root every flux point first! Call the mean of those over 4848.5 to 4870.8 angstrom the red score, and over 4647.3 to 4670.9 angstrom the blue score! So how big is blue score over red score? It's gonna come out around 1.06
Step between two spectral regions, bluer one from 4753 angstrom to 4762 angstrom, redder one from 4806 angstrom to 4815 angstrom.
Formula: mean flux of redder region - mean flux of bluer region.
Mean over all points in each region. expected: 0.08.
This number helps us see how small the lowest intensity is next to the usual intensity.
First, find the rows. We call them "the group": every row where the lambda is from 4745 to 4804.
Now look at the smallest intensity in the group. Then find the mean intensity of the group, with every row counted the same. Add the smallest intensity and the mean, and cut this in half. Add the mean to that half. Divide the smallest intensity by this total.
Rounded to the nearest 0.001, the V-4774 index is 0.449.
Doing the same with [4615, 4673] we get 0.436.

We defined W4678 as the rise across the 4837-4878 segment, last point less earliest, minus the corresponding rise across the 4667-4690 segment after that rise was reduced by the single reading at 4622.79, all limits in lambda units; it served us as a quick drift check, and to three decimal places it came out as 0.704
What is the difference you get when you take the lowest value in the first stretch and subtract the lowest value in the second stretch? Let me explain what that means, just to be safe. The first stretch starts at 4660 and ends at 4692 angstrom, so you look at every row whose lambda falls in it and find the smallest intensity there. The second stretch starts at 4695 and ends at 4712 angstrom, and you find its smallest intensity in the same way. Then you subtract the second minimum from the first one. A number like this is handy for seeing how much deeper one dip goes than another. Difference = -0.09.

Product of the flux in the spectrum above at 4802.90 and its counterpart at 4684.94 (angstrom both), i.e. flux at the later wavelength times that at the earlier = 0.464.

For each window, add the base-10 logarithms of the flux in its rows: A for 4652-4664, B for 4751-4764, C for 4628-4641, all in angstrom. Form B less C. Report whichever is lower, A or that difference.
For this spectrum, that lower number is -0.69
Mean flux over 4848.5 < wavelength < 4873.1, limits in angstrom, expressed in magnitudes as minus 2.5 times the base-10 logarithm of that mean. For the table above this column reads 0.48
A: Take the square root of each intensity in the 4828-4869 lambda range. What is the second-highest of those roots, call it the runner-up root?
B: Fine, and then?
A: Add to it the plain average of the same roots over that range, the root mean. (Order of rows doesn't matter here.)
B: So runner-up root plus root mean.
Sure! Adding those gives 1.70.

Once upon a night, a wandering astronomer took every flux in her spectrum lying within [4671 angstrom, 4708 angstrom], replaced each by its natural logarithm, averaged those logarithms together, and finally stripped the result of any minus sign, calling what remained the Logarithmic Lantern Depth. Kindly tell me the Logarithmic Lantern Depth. 0.40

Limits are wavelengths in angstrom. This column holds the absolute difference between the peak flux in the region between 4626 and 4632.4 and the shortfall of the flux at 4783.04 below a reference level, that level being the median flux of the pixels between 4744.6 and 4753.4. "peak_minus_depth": 0.85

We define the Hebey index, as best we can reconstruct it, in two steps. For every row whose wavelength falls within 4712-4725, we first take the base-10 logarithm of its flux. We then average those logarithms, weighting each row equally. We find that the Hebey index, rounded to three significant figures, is -0.153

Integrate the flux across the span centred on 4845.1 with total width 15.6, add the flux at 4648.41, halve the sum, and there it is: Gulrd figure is 5.79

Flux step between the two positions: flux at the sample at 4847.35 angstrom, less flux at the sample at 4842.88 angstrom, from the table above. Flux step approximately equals 0.17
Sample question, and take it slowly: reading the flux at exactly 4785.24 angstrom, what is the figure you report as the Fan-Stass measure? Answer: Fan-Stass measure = 0.7565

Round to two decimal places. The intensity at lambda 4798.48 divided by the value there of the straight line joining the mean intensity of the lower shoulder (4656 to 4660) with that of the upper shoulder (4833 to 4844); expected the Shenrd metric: 1.11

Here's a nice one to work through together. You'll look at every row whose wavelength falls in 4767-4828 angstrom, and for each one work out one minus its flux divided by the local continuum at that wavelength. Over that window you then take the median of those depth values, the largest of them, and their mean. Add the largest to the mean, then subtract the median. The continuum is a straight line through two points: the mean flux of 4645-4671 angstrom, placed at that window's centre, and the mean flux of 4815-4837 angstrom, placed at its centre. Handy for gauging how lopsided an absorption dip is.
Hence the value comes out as 0.160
